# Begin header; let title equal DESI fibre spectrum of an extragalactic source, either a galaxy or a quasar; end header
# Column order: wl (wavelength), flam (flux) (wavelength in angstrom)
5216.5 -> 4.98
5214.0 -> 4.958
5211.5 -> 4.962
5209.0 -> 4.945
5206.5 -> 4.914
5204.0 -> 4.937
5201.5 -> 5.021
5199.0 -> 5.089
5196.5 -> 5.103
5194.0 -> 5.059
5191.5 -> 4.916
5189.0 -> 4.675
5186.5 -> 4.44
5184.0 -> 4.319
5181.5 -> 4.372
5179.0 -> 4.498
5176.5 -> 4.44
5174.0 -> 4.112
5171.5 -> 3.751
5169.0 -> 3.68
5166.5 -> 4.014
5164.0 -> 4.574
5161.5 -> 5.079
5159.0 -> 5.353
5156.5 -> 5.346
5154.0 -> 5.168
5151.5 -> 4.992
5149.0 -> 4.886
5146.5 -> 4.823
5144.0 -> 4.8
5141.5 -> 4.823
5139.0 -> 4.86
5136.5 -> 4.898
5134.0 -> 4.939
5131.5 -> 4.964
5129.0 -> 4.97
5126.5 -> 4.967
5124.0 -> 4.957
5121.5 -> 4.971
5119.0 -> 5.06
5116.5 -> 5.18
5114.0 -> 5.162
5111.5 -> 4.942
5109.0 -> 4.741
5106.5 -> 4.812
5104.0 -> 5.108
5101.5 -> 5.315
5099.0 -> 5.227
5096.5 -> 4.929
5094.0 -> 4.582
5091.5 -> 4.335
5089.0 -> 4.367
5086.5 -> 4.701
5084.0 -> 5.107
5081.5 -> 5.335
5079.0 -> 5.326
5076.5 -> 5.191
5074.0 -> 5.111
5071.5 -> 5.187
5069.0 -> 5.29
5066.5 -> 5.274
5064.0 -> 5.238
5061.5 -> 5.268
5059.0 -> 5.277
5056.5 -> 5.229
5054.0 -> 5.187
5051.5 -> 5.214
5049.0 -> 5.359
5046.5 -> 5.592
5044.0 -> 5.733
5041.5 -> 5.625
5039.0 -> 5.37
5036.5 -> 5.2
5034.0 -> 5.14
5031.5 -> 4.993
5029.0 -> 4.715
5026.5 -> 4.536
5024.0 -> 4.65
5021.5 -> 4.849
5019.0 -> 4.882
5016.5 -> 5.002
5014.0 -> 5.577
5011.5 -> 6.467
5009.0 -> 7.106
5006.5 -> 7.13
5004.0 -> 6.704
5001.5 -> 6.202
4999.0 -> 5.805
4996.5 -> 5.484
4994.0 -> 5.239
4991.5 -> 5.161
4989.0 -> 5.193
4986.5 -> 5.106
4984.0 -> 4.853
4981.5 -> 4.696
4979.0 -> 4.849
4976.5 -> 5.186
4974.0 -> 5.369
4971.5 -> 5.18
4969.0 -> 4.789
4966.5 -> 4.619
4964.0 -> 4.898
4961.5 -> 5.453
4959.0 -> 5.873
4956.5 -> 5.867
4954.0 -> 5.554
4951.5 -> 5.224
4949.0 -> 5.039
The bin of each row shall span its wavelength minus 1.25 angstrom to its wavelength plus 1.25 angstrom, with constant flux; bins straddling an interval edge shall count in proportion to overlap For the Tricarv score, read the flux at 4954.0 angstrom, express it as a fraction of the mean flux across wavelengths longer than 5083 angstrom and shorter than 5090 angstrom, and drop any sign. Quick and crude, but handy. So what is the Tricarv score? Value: 1.18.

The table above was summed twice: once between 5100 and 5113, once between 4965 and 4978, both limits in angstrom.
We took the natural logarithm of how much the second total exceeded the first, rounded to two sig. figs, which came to -1.5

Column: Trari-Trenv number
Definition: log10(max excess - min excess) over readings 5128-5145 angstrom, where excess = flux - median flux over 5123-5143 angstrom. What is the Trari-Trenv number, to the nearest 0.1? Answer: -0.8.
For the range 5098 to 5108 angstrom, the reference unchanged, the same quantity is -0.3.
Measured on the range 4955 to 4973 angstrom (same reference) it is 0.1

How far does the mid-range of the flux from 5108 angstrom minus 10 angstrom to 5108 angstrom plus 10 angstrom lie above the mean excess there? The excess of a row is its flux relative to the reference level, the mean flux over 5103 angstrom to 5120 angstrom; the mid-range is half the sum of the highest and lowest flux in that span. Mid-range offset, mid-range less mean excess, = 4.97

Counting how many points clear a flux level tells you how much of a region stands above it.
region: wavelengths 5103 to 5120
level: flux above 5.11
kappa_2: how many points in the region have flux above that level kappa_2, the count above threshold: 2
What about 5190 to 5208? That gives 0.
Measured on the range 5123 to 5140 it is 0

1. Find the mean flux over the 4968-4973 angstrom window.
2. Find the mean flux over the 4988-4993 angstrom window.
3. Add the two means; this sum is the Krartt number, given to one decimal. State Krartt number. 10.2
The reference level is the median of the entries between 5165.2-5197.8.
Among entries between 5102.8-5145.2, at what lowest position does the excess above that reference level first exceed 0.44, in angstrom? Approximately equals 5104.0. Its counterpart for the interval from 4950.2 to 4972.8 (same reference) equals 4951.5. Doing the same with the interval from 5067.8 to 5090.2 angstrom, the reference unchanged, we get 5069.0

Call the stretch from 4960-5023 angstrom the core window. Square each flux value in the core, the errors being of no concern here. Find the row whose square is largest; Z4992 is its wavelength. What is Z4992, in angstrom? 5006.5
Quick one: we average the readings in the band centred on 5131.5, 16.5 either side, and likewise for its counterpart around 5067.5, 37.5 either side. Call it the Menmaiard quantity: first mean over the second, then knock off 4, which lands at -3.04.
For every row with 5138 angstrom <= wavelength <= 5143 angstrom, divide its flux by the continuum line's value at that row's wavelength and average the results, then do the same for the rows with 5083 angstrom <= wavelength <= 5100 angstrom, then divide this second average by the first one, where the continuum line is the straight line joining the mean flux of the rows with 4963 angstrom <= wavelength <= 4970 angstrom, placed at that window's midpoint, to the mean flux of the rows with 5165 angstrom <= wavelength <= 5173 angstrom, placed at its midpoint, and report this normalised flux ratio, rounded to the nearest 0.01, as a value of 0.93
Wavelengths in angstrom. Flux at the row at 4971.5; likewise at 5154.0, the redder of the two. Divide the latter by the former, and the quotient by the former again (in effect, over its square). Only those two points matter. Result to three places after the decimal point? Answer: 0.193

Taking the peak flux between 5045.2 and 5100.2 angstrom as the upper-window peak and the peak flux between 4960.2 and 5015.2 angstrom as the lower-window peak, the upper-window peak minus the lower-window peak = -1.54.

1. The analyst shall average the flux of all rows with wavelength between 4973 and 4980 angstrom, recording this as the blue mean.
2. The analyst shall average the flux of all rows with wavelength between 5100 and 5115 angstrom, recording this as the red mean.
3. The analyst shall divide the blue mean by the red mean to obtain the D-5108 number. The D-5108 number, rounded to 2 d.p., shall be 1.02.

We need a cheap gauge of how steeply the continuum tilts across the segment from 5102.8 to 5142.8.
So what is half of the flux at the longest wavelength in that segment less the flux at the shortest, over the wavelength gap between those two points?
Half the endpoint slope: -0.004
